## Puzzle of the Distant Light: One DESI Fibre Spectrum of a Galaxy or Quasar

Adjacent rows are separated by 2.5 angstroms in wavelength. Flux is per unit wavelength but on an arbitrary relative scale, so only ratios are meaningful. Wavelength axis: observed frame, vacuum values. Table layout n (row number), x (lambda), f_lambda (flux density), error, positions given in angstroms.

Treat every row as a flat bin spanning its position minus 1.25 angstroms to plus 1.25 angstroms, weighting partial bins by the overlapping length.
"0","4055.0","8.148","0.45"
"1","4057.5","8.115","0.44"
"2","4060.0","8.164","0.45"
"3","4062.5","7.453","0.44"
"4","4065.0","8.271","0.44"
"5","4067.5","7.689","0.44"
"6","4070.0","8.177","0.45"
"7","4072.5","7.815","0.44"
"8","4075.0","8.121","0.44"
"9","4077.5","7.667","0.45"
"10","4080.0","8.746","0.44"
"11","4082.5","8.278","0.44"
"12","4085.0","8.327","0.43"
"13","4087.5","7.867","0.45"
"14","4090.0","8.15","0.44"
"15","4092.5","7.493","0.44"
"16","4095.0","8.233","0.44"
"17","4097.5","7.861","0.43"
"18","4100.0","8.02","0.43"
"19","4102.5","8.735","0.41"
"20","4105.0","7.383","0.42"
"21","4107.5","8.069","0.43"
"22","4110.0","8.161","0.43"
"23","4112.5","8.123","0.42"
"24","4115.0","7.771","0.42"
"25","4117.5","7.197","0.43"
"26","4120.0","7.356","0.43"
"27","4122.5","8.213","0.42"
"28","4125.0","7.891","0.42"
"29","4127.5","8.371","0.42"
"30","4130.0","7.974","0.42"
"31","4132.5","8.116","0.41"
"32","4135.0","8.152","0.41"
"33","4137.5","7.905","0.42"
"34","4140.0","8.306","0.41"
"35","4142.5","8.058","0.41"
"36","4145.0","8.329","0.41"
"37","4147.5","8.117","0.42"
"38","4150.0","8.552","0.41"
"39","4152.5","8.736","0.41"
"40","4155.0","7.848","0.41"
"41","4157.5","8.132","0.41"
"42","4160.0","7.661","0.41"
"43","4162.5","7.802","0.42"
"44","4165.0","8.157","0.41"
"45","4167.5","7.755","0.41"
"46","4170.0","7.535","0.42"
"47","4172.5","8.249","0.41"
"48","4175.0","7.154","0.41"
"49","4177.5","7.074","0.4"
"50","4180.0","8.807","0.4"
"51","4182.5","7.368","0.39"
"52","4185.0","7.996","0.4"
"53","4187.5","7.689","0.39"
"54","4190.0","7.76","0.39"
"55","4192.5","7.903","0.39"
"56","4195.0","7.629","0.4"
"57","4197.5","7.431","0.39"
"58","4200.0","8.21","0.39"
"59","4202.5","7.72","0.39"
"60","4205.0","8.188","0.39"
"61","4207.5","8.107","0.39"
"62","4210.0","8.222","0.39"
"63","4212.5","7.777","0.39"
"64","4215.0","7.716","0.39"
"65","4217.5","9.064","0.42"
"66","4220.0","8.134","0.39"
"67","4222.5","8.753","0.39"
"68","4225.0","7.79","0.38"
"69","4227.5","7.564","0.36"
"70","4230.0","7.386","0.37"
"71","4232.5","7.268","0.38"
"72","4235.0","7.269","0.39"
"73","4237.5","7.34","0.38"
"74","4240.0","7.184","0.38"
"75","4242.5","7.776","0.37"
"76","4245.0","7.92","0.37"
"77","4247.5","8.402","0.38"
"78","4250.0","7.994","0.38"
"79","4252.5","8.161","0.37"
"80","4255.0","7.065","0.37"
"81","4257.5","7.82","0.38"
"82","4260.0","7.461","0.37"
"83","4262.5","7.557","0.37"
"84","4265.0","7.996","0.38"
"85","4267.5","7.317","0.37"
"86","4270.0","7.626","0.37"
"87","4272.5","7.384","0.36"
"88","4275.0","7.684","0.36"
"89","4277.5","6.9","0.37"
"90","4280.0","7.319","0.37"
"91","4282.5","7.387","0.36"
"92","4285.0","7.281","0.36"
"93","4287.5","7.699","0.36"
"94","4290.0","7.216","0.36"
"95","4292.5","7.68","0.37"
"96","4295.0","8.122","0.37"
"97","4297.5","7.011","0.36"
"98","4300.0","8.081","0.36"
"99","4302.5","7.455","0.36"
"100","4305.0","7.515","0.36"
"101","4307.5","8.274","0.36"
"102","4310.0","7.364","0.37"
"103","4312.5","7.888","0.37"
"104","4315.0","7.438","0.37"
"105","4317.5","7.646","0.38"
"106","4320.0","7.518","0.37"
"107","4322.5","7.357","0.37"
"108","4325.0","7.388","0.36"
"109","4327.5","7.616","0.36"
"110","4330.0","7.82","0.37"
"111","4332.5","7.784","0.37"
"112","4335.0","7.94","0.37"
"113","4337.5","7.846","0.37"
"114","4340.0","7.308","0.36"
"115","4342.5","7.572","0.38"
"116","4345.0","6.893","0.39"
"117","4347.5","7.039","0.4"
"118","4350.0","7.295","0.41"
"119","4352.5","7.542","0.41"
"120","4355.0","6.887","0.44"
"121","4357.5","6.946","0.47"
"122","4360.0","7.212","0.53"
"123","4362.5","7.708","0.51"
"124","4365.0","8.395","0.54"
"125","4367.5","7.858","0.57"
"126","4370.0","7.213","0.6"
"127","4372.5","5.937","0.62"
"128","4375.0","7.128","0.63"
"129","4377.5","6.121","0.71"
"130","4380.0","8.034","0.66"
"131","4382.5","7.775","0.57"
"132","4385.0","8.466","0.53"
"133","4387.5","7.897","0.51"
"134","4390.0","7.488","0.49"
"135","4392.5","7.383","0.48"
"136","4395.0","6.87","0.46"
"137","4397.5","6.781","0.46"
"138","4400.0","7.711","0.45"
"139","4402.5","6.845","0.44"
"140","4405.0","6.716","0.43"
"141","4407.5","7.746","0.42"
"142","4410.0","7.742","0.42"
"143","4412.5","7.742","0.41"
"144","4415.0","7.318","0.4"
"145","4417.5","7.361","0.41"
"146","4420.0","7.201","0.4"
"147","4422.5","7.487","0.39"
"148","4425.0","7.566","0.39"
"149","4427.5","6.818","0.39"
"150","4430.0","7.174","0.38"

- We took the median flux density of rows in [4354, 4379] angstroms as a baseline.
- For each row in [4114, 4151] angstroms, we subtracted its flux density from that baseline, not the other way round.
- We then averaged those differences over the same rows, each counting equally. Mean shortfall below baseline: -0.85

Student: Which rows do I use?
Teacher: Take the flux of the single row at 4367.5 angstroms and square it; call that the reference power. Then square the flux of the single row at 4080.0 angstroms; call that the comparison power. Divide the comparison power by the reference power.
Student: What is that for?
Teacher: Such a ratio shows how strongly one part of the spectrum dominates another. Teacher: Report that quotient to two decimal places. 1.24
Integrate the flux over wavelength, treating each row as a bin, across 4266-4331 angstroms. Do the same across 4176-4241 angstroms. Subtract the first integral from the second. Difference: 18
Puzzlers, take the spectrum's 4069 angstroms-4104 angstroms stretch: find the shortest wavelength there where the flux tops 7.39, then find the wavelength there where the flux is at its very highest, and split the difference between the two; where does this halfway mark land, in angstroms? 4075.0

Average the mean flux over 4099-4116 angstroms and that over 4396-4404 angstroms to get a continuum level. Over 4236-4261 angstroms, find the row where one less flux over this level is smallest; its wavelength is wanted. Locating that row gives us 4247.5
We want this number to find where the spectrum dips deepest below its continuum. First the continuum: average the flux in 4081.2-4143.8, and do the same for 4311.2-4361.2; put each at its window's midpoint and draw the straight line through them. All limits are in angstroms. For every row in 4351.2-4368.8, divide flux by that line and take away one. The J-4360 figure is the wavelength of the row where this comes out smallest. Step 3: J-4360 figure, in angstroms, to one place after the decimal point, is 4355.0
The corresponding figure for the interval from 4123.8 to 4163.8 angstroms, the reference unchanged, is 4160.0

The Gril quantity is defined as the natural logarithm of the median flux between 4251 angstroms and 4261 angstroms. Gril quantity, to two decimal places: 2.03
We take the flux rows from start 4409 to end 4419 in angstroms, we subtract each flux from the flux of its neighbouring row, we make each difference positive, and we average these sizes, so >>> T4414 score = 0.2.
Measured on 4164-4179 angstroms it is 0.5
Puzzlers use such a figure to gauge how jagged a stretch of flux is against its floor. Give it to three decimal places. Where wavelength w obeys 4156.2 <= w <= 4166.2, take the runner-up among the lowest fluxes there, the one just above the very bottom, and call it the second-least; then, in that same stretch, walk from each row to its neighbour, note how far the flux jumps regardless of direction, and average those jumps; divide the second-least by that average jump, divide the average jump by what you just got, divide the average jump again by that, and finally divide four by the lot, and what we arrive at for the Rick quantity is 0.165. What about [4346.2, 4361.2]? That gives 0.171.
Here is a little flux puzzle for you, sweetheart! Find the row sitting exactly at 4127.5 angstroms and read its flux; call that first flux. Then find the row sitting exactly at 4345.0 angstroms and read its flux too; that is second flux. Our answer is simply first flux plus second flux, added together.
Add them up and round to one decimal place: 15.3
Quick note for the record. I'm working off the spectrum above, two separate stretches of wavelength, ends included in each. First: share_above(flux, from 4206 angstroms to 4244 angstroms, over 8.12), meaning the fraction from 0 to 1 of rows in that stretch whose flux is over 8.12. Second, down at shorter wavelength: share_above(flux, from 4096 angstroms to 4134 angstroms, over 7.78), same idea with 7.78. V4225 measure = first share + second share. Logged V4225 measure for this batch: 1.00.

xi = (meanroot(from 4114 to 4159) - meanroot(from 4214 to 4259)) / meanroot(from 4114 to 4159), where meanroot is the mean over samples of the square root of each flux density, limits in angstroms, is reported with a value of 0.0157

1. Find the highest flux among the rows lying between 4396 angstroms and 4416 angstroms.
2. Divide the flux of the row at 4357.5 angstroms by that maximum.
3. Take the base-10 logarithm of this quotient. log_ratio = -0.047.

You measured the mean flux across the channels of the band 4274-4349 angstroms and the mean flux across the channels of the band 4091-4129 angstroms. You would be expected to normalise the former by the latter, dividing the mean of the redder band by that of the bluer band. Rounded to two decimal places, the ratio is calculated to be 0.95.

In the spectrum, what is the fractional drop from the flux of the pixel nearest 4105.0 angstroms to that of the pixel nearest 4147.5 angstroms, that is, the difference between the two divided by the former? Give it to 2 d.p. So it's -0.10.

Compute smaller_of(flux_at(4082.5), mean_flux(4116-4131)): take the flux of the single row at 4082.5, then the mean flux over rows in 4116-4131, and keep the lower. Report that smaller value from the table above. 7.83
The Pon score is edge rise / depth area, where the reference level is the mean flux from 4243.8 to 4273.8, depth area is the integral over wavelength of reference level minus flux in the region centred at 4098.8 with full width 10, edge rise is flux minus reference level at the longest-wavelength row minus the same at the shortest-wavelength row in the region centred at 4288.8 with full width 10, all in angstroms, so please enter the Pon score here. -0.1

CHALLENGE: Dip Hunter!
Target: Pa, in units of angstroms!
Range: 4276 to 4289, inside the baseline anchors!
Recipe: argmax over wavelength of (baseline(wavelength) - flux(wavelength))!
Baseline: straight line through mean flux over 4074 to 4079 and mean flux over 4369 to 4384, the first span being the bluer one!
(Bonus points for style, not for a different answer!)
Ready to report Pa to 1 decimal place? 4277.5 angstroms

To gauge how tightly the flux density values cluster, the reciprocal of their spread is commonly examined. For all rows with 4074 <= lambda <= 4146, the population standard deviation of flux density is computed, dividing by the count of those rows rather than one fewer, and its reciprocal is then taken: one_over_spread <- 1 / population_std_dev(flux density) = 2.8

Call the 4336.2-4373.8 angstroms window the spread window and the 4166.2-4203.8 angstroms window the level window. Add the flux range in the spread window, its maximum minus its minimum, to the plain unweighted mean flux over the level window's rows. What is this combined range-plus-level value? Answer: 10.2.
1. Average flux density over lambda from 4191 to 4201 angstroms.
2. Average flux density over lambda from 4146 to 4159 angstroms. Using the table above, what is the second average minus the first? 0.48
